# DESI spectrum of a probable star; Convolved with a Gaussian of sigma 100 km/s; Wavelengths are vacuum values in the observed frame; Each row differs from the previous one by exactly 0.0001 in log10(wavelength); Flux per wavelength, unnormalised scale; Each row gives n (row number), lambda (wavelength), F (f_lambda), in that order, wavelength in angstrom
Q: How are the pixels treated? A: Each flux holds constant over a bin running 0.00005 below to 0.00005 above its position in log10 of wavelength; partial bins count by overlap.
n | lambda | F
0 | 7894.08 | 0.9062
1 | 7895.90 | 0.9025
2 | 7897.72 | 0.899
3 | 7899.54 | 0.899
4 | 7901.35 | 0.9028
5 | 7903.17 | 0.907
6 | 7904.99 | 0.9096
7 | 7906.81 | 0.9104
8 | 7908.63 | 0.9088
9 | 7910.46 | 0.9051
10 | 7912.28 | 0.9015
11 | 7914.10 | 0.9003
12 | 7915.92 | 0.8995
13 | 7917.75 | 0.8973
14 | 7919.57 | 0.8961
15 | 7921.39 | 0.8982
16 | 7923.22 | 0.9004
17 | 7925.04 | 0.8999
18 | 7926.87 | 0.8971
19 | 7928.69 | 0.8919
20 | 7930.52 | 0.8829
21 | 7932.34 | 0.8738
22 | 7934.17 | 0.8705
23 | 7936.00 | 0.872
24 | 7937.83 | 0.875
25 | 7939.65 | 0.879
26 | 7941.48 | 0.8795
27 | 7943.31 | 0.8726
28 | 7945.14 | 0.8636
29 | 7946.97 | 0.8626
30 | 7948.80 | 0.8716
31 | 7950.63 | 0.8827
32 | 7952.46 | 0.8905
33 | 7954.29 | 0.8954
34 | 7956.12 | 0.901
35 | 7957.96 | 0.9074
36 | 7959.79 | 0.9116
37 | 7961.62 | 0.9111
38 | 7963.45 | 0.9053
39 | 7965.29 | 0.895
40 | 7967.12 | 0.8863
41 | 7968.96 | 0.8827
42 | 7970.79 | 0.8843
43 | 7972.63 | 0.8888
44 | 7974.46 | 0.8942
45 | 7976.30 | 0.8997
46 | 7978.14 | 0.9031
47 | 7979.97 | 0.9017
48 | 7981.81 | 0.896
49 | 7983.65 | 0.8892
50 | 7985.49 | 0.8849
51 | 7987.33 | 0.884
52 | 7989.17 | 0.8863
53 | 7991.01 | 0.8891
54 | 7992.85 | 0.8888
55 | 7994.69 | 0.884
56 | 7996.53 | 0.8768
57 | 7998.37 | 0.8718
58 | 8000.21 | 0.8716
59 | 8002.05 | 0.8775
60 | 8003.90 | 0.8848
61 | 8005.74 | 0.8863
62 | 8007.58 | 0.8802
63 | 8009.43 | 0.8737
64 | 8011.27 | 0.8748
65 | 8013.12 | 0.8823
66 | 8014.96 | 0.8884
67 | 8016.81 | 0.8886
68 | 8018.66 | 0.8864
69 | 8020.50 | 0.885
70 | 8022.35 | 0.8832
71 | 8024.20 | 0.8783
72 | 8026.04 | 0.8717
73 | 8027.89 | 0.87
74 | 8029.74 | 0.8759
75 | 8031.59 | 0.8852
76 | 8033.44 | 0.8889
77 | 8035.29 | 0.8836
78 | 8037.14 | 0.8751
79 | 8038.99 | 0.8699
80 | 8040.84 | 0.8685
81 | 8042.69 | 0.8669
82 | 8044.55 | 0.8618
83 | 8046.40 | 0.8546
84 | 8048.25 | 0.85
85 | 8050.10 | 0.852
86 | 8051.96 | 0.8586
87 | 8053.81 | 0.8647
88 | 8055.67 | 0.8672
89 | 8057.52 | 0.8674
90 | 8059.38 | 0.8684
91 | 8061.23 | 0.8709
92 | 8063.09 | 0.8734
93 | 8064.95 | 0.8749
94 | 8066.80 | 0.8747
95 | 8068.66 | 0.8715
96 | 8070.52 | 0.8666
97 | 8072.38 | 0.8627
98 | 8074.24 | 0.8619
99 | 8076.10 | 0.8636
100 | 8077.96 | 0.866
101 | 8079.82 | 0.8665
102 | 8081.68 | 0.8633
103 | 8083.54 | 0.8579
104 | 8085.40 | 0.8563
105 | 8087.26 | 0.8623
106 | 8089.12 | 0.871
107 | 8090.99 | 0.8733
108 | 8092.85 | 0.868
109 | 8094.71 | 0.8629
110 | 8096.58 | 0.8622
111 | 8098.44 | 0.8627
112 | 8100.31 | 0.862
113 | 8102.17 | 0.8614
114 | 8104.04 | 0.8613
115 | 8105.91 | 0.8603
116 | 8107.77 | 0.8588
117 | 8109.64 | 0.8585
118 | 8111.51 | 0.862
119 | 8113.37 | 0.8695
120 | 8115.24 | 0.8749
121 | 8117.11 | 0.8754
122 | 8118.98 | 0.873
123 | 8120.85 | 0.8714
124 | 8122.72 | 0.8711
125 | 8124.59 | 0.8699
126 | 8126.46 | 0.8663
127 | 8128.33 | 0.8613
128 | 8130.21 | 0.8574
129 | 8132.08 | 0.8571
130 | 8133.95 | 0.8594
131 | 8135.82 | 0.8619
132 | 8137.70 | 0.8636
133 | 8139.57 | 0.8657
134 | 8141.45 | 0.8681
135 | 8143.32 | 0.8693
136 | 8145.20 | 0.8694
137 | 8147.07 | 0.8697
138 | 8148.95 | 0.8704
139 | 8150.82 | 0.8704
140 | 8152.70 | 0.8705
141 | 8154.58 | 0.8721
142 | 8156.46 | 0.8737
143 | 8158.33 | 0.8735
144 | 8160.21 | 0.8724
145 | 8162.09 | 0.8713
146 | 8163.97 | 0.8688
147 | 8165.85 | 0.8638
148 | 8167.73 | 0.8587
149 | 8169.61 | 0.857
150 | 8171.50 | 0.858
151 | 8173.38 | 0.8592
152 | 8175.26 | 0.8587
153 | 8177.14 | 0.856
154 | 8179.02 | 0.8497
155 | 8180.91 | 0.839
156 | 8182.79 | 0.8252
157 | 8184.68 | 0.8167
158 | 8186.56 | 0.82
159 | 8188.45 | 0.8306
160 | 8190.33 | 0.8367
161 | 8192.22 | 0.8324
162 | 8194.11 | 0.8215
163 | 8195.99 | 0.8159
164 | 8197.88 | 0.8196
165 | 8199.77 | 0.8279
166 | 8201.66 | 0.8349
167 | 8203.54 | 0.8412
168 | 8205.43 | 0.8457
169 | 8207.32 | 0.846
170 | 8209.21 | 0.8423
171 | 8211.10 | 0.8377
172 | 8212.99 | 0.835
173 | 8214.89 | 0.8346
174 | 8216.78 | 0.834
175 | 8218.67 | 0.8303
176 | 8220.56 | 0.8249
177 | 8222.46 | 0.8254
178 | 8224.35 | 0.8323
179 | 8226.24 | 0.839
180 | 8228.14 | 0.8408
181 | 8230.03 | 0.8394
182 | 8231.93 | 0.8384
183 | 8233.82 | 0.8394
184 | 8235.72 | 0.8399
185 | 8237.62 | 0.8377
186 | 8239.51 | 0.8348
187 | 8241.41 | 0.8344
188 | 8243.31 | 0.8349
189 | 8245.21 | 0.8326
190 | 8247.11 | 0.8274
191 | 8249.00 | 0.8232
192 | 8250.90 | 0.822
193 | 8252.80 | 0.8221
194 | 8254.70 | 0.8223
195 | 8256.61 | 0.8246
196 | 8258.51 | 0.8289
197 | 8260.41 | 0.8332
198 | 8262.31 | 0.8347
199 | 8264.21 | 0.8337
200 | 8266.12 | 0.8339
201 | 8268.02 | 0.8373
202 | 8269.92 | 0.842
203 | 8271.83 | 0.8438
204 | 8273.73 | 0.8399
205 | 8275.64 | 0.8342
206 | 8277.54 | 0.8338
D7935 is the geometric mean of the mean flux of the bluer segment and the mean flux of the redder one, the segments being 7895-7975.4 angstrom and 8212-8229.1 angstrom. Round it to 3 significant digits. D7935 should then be 0.862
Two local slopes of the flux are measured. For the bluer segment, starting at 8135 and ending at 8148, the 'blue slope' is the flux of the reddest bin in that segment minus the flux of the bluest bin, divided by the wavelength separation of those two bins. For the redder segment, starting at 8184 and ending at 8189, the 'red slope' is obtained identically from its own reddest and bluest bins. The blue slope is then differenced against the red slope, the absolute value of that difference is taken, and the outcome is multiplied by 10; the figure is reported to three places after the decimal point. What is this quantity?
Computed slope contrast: 0.030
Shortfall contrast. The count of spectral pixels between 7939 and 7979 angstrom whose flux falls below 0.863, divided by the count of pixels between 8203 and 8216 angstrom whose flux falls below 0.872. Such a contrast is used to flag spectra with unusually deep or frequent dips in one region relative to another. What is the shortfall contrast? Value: 0.14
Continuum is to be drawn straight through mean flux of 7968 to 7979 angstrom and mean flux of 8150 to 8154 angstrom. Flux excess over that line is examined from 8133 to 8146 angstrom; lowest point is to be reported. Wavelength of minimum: 8133.95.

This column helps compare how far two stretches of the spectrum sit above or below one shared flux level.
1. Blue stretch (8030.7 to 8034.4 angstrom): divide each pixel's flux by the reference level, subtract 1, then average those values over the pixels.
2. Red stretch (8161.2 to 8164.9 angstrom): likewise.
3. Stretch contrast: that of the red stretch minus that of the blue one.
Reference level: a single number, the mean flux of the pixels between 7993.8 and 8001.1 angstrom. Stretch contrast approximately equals -0.019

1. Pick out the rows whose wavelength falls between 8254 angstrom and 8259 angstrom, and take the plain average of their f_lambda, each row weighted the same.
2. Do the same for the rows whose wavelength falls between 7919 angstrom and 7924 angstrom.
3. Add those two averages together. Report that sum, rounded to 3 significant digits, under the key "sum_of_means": 1.72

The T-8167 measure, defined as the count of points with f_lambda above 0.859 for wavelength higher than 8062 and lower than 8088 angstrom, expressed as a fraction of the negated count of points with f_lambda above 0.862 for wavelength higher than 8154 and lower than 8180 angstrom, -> -1.7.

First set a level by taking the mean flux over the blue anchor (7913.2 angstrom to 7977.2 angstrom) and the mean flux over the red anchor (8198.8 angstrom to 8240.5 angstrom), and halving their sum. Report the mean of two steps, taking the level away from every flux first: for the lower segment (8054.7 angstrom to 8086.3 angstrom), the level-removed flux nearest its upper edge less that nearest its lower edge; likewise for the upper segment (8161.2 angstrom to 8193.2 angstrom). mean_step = -0.025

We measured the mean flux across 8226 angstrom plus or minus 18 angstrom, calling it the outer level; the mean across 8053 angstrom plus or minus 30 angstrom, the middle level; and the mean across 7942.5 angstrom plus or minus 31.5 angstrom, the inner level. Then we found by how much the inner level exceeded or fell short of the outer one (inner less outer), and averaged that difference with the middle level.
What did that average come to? 0.461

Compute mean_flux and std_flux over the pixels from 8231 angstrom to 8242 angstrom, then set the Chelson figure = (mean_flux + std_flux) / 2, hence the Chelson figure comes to 0.420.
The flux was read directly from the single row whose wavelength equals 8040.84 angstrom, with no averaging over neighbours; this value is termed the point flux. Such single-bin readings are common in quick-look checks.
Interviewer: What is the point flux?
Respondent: 0.8685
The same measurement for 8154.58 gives 0.8721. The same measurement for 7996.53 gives 0.8768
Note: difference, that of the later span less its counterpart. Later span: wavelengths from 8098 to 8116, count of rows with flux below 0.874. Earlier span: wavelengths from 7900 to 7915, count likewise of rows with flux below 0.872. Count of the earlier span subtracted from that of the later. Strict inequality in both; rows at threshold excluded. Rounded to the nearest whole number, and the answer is 9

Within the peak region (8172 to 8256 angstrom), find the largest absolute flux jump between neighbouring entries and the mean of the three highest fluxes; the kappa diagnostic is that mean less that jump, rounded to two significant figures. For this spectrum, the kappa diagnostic 0.84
